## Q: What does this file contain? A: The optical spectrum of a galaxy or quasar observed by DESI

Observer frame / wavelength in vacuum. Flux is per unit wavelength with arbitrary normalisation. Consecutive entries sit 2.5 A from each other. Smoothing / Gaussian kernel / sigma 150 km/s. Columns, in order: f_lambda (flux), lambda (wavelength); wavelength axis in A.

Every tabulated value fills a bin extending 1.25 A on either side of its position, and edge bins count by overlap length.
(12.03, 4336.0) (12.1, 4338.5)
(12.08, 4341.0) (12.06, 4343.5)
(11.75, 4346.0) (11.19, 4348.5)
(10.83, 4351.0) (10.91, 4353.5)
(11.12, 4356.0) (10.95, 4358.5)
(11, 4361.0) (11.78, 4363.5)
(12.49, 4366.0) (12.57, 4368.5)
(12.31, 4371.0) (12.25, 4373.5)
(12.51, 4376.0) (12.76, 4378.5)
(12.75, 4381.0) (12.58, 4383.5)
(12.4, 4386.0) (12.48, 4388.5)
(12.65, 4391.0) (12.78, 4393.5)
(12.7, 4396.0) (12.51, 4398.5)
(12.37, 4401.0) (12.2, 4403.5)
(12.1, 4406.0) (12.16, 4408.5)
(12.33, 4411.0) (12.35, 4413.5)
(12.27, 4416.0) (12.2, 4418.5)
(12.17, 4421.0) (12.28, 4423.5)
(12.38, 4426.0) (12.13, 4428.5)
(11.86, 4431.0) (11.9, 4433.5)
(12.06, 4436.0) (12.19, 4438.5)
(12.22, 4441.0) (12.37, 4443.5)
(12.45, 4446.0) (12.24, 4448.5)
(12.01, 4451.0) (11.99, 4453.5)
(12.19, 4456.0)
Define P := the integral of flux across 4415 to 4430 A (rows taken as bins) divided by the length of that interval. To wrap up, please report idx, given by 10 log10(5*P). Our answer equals 17.9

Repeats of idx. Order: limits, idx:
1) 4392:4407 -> 17.9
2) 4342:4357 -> 17.5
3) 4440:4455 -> 17.9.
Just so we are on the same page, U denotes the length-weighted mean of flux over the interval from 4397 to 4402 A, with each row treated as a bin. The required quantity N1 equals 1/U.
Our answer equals 0.0803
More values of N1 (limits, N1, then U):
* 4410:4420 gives 0.0814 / 12.3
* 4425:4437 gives 0.0829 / 12.1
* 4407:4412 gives 0.0817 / 12.2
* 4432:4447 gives 0.0820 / 12.2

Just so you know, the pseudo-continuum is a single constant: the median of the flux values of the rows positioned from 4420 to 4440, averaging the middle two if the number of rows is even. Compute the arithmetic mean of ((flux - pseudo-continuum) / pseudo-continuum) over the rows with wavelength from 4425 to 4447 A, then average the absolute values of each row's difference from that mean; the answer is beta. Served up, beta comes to 0.0136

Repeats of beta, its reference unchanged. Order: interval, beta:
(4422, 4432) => 0.0138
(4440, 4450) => 0.0074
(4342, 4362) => 0.0279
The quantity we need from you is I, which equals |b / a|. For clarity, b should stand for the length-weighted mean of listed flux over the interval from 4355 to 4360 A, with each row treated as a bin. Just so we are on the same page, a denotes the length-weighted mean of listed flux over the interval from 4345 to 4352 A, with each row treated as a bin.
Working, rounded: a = 11.3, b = 11.03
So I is 0.980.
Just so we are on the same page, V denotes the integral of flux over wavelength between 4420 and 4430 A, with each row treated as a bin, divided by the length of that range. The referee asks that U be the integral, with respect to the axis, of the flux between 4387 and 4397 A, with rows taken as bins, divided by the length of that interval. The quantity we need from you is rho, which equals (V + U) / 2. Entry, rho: 12.4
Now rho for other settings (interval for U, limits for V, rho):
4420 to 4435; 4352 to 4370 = 11.8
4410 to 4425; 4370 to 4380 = 12.4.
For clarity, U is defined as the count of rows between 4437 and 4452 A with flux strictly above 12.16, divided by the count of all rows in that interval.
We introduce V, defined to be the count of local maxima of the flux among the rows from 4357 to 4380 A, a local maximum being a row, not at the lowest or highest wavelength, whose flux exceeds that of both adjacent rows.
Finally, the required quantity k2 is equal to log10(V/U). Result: 0.1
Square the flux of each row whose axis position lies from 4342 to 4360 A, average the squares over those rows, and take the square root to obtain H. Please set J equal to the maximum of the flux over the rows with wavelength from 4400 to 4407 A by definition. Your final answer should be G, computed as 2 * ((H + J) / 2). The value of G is 23.6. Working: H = 11.3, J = 12.37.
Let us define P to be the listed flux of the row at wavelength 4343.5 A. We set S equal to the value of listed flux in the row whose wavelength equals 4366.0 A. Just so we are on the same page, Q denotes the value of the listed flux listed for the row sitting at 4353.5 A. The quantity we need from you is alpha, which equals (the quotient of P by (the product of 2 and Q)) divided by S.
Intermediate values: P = 12.06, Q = 10.91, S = 12.49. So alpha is 0.0443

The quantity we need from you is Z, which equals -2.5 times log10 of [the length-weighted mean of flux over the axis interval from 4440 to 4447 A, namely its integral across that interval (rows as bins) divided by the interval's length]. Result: -2.73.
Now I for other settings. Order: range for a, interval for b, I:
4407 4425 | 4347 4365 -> 0.909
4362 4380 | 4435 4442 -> 0.983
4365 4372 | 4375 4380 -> 1.015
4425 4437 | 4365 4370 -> 1.038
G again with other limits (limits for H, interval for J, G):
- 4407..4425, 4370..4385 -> 25.0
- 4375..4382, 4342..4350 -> 24.7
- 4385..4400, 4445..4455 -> 25.0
